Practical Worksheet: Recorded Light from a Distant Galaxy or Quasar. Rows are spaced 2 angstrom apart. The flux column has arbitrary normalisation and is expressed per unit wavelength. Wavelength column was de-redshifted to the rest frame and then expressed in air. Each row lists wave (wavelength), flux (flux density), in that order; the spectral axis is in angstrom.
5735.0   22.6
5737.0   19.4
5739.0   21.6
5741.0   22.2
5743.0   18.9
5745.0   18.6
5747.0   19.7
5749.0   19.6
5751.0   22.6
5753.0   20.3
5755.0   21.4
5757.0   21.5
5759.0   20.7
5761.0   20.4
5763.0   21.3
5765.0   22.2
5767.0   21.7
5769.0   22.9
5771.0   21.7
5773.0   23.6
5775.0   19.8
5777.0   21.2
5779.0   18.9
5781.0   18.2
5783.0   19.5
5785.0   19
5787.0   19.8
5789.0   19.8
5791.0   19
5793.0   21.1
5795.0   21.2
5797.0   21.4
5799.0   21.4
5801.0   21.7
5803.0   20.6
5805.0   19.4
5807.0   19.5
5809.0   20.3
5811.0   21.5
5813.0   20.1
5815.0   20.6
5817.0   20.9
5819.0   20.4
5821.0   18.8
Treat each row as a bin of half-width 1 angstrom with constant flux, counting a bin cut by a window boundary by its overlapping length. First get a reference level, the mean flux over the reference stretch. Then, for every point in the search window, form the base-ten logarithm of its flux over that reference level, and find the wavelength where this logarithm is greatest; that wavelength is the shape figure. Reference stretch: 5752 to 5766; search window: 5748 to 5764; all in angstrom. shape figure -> 5751.0 angstrom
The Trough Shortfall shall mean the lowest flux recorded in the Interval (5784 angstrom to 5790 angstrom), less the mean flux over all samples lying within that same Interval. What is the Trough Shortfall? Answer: -0.53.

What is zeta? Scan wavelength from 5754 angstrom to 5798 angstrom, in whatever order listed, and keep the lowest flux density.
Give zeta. 18.2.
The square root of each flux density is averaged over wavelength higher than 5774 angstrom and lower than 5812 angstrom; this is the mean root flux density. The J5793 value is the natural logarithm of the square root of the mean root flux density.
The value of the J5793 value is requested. 0.7509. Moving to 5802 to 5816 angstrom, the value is 0.7524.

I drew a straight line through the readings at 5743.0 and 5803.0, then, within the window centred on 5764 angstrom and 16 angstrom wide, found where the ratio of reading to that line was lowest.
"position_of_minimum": 5761.0 angstrom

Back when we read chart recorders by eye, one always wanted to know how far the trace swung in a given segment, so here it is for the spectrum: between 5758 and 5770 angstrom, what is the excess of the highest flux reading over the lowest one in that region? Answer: 2.50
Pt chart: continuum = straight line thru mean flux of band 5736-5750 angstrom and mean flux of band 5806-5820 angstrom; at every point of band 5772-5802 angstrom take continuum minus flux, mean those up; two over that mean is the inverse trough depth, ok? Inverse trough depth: -26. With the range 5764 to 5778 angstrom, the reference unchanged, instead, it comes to -1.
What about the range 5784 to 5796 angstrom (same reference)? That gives 6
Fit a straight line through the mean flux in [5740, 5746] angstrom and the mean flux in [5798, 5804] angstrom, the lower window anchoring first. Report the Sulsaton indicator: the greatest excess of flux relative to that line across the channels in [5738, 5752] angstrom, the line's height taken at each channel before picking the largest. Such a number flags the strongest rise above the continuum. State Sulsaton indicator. 2.5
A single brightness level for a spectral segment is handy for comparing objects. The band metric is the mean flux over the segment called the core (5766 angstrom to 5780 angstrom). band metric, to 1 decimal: 21.4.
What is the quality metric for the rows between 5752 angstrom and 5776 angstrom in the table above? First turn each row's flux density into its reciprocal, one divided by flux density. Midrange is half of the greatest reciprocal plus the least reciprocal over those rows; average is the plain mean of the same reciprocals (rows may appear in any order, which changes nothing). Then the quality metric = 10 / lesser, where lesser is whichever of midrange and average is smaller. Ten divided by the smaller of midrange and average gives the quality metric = 215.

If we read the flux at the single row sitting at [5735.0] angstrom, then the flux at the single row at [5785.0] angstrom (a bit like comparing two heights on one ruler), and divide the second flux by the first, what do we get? 0.84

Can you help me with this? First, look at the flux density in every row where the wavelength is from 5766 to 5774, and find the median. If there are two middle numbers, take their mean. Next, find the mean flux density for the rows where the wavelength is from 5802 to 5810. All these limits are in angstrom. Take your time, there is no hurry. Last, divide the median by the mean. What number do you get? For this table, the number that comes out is 1.12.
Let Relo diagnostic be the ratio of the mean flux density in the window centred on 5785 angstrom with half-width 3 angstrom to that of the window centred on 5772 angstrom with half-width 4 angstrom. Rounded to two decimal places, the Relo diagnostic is 0.88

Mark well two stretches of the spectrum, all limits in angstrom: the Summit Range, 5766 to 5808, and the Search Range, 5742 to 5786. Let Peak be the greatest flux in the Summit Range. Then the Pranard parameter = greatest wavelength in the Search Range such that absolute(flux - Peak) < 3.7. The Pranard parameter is 5777.0 angstrom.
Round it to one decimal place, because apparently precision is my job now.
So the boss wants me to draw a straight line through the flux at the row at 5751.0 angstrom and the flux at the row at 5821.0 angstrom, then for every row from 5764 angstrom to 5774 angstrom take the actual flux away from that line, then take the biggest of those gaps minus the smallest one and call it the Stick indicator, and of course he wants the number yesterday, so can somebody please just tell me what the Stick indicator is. 2.2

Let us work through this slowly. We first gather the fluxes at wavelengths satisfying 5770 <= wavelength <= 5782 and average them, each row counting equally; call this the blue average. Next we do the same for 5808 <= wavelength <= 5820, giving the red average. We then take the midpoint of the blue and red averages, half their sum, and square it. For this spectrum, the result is 424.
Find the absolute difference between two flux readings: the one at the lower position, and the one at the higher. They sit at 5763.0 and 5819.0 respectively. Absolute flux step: 0.90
